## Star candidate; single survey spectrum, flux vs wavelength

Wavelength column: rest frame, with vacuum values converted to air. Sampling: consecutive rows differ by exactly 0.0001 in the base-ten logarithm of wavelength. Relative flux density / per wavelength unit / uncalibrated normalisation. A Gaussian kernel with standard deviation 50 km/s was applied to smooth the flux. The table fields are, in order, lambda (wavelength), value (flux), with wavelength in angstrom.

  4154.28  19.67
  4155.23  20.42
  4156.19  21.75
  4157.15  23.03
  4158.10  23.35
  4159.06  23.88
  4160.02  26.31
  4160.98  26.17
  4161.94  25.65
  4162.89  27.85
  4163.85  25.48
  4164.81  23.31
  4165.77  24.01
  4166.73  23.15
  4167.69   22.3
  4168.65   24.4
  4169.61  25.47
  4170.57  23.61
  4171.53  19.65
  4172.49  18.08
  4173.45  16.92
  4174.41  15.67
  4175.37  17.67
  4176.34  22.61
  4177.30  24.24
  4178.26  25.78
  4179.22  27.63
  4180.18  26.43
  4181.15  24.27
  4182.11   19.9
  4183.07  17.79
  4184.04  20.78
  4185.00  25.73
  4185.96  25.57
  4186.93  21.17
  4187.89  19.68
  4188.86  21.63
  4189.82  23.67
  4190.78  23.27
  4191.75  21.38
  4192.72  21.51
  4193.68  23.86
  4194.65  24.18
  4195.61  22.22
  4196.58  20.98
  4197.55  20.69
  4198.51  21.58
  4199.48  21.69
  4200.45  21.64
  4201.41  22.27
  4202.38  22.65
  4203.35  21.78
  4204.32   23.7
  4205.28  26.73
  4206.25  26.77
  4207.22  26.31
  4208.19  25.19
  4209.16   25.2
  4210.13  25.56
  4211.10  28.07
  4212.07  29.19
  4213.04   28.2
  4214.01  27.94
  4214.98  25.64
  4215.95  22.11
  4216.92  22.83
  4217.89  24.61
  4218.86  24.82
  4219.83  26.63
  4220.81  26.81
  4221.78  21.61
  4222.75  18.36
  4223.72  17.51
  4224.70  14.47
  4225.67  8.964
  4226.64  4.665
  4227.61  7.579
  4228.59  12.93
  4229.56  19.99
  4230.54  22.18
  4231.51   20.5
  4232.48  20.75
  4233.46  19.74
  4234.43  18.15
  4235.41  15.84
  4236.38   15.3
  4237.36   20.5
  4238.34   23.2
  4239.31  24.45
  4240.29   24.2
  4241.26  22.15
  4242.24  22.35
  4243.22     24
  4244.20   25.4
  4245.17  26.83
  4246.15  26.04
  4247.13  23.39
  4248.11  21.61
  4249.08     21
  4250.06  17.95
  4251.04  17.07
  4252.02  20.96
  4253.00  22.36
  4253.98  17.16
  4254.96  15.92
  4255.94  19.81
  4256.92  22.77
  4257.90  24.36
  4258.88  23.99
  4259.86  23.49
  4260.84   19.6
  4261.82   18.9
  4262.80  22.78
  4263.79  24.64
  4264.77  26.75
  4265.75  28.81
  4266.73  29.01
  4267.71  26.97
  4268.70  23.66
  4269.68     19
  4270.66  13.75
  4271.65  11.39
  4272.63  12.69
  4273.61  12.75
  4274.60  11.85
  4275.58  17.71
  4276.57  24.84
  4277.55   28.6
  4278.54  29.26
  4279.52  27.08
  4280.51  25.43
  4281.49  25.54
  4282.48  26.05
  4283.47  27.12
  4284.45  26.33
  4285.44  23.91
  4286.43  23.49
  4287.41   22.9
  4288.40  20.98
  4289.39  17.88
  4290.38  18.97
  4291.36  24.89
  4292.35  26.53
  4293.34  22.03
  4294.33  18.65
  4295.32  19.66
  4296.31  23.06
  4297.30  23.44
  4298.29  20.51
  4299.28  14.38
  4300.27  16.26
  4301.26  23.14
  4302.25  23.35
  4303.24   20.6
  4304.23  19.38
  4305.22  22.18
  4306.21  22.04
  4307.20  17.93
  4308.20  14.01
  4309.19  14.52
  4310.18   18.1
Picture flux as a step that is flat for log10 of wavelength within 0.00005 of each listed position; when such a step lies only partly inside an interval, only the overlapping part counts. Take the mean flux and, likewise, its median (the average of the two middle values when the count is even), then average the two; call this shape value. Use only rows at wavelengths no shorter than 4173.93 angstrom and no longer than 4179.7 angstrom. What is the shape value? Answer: 23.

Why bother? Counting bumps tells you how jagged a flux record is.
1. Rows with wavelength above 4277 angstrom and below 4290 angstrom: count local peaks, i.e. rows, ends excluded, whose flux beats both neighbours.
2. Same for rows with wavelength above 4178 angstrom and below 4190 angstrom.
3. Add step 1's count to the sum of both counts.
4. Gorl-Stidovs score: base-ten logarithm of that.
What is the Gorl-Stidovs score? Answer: 0.778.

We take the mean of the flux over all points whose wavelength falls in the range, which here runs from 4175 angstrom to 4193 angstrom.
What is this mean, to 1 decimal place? 22.7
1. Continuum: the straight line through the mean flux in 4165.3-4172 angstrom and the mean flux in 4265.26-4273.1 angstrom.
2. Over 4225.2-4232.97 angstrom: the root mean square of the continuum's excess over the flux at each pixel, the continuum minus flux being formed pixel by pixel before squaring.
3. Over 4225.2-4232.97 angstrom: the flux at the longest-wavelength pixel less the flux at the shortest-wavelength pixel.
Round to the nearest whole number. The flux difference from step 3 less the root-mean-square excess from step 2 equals 2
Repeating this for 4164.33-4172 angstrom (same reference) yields -5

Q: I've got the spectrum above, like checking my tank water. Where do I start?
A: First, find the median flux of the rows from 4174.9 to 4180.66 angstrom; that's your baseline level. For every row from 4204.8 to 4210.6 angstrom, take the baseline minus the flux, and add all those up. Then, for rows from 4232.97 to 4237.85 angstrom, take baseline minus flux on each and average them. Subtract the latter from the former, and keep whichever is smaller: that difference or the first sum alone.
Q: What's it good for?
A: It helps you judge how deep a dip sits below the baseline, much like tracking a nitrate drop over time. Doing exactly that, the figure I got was -13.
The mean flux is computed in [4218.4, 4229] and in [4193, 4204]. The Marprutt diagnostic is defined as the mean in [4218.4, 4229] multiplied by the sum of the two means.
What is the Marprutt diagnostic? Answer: 652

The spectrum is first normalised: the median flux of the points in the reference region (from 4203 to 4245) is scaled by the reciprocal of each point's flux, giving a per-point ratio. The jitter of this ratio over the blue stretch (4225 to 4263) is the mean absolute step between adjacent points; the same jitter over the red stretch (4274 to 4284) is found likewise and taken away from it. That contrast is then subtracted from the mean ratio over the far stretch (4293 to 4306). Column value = 1.0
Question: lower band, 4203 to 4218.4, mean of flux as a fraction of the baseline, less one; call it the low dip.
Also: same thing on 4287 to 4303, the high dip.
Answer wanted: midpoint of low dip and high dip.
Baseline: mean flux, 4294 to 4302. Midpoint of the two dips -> 0.17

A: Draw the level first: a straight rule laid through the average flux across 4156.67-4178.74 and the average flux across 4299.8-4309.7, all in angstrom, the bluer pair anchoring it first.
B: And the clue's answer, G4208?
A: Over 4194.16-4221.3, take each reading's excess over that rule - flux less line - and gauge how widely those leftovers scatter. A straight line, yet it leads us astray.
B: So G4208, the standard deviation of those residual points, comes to 2.6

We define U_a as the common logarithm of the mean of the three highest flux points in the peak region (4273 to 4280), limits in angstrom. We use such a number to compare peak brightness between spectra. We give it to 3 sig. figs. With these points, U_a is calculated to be 1.45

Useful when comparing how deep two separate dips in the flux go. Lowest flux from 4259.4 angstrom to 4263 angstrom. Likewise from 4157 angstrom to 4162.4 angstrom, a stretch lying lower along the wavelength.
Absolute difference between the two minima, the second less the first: 4.1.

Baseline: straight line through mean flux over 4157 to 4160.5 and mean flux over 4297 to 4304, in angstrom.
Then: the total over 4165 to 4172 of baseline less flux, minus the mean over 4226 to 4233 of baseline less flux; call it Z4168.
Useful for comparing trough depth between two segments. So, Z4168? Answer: -2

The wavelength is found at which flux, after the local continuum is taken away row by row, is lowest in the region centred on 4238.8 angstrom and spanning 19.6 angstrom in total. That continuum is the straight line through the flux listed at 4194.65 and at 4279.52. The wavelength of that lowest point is 4236.38 angstrom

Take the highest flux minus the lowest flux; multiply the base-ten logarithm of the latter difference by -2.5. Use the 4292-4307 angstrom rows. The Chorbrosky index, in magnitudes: -2.7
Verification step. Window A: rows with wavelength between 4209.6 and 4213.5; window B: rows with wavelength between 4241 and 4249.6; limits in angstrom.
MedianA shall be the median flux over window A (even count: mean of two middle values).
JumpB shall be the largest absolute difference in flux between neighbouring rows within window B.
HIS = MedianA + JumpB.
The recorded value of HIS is 31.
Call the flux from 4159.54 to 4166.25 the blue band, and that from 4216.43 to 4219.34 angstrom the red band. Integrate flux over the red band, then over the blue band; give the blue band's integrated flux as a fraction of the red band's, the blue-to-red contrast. 2.4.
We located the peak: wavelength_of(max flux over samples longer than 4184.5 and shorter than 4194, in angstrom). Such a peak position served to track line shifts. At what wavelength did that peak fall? 4185.00 angstrom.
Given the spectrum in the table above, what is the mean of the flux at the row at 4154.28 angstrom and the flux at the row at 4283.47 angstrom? 23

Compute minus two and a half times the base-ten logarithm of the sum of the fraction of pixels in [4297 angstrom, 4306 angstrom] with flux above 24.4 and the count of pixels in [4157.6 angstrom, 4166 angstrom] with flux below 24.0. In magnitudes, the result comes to -1.2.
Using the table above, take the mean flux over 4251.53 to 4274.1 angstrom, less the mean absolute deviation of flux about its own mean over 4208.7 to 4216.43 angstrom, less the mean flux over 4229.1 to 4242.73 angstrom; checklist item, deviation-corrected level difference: -1.6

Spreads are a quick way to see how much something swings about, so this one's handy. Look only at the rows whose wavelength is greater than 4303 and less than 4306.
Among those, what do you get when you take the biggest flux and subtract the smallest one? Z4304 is 2.8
